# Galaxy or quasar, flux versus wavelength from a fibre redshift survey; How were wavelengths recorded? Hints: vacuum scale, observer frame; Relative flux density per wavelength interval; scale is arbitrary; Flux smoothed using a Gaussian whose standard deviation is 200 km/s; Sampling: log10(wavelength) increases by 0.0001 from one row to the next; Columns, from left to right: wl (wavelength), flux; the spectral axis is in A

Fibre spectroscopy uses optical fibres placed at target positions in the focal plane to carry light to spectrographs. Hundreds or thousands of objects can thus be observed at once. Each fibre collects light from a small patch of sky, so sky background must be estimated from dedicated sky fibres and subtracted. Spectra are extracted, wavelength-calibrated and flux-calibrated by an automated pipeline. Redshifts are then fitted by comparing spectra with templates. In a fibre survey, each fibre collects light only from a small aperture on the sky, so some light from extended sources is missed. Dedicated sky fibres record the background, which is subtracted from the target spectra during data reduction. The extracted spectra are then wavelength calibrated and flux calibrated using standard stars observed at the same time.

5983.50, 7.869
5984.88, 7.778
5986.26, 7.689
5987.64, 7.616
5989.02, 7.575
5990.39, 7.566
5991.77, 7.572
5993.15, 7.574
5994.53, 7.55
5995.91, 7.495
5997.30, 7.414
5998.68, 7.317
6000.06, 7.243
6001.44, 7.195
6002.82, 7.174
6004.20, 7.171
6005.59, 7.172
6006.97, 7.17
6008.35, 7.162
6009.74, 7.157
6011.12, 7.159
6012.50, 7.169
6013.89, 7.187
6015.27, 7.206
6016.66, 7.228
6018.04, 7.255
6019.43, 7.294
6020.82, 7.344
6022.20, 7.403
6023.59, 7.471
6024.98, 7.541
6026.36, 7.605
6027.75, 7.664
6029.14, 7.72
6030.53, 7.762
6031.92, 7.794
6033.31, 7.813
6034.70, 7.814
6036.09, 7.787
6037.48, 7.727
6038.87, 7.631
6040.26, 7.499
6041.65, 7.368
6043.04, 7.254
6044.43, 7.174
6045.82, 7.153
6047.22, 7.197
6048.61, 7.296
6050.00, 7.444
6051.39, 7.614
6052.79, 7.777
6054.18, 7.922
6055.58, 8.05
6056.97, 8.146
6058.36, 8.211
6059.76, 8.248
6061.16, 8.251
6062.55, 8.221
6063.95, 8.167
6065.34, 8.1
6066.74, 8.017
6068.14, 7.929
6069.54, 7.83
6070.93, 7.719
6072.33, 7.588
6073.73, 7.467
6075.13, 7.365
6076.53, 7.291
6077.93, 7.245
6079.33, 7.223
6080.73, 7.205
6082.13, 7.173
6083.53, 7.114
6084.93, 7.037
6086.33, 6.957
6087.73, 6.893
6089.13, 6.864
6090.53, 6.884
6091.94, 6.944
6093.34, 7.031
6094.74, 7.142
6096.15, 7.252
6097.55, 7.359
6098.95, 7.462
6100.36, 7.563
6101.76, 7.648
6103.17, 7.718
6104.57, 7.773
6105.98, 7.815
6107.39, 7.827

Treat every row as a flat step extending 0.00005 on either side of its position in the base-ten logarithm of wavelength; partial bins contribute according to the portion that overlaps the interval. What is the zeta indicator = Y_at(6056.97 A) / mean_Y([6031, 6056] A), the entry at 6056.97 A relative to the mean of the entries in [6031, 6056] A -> 1.08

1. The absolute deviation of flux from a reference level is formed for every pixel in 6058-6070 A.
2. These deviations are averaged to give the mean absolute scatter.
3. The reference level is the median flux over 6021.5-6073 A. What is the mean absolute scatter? 0.38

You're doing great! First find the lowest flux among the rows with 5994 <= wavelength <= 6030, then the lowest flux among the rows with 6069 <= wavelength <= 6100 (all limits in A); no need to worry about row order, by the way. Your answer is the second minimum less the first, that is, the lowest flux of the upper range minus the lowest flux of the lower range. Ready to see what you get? -0.29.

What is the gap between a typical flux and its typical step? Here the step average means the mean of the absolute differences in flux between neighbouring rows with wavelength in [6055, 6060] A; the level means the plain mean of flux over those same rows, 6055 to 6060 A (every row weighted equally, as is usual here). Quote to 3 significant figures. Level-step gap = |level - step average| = 8.10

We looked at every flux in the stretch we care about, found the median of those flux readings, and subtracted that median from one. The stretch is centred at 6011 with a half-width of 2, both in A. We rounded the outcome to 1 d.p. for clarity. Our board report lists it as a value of -6.2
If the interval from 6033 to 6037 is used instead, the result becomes -6.8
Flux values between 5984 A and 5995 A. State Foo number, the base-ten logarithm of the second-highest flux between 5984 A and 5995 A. 0.89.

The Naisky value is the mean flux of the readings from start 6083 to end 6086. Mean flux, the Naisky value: 7.1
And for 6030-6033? 7.8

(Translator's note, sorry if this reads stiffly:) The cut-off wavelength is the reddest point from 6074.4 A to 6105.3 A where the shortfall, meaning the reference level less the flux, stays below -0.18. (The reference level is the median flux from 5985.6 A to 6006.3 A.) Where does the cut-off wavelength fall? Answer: 6104.57 A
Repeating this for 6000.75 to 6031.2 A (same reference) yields 6030.53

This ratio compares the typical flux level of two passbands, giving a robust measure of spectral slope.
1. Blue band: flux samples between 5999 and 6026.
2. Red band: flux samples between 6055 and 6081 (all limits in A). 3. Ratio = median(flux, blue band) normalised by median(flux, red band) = 0.91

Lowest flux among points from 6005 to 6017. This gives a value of 7.157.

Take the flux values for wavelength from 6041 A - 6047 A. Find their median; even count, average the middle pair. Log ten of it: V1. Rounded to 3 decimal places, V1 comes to 0.858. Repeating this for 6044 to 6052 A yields 0.860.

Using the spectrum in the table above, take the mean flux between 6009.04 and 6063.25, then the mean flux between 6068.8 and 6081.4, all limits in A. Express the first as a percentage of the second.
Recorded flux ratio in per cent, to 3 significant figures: 102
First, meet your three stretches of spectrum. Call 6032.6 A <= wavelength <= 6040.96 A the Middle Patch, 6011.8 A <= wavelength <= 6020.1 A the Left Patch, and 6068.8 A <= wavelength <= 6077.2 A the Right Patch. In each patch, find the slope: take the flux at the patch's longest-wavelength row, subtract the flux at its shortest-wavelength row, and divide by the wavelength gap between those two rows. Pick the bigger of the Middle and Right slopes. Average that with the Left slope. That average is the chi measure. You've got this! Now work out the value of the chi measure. -0.01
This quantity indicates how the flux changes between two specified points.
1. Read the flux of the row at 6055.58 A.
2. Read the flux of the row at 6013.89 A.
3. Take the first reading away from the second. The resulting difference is -0.86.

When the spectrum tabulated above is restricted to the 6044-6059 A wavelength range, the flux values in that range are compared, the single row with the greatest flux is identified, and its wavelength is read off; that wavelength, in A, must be 6058.36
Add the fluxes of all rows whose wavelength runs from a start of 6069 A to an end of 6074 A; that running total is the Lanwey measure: 30.6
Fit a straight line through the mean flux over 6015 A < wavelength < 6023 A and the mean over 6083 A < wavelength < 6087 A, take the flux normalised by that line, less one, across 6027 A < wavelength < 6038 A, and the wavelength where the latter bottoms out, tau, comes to 6027.75 A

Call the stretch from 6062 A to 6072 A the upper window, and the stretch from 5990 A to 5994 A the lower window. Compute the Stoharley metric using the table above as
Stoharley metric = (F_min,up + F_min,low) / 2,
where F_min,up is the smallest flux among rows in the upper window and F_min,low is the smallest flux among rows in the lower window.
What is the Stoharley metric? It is 7.6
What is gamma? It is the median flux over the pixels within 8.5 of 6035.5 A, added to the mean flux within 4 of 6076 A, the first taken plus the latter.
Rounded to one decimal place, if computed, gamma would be 15.1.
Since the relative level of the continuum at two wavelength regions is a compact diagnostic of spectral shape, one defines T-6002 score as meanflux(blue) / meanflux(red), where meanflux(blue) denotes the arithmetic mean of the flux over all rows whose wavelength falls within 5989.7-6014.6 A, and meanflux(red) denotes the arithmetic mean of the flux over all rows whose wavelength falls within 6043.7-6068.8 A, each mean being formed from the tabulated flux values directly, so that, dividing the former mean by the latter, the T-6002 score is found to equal 0.93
